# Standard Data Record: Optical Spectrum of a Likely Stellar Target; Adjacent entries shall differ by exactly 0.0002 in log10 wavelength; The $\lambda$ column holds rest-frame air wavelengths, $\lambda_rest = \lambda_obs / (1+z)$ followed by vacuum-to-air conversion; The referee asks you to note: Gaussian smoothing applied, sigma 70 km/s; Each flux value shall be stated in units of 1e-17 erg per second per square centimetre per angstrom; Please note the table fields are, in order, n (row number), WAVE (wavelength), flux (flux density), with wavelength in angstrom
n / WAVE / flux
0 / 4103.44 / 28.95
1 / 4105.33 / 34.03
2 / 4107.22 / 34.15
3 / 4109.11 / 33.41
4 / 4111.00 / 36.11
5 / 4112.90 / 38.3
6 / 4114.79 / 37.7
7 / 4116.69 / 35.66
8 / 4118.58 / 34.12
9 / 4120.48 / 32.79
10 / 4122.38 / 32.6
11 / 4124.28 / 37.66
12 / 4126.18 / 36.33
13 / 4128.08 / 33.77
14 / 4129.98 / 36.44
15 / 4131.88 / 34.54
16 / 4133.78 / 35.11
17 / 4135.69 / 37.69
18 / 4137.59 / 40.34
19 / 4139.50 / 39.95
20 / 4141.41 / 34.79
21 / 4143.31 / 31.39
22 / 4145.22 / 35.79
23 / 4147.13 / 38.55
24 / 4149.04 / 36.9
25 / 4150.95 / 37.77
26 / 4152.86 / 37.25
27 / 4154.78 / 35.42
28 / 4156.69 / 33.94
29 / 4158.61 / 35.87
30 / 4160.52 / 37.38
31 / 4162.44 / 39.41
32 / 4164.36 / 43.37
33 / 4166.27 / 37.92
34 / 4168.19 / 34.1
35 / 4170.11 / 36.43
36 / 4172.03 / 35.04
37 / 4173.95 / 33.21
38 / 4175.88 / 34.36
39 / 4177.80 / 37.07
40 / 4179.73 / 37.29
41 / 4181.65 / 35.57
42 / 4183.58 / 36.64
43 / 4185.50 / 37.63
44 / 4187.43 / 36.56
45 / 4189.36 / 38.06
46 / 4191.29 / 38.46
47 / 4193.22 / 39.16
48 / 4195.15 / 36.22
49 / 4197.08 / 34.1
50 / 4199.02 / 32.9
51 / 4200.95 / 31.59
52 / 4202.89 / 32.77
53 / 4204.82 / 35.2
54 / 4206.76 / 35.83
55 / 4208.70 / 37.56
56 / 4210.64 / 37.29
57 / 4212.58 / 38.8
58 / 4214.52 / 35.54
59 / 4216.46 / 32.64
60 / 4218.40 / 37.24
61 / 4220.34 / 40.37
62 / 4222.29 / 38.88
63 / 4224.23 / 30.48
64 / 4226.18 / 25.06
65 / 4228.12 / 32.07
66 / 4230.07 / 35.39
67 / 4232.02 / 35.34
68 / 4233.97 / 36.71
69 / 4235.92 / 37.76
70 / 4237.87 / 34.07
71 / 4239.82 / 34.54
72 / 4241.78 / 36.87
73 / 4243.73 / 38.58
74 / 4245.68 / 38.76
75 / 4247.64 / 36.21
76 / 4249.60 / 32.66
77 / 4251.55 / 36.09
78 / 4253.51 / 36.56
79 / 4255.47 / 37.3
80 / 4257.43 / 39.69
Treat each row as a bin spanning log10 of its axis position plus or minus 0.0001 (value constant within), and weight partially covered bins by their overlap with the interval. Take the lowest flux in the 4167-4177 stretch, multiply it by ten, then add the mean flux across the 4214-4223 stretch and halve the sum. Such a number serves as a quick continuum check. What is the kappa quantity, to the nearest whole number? 185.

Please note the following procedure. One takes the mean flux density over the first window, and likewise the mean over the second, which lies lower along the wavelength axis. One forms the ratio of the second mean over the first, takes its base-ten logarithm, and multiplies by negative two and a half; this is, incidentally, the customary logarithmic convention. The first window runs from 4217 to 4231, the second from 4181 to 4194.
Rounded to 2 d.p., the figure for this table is -0.10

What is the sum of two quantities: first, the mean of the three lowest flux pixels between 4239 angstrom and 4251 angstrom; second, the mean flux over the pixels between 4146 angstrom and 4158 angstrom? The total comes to 71.1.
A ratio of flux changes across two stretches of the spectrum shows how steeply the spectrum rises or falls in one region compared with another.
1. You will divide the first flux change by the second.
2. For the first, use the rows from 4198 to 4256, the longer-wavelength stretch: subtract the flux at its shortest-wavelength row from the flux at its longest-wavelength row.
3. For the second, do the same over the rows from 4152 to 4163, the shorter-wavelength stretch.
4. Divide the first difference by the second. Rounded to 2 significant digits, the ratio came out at 2.0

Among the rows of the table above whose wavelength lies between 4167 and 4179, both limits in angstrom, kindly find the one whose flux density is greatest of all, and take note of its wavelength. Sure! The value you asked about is 4177.80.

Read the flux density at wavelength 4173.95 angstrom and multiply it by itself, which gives 1103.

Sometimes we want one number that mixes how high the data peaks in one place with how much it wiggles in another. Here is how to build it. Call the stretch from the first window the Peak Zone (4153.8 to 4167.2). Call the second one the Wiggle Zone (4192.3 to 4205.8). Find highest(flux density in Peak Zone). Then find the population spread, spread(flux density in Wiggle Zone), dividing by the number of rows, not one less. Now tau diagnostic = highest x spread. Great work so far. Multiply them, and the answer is 103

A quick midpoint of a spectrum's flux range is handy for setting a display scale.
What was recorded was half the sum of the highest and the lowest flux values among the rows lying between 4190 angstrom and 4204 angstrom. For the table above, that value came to 35.4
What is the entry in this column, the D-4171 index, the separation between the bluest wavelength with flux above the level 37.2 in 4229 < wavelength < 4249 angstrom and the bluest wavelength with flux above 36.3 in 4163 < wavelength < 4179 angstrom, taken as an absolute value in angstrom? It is 71.6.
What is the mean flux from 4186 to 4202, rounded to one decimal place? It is 35.9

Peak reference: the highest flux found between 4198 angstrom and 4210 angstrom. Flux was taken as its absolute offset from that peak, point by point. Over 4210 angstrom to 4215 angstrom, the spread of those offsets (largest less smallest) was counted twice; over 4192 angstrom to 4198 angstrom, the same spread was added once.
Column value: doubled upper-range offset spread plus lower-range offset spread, 5.6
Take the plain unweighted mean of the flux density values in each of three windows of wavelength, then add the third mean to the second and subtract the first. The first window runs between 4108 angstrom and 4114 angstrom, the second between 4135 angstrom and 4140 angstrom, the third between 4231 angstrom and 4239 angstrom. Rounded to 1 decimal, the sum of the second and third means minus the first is 39.4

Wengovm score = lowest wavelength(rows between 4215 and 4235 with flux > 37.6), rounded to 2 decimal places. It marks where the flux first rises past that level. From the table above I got 4220.34 angstrom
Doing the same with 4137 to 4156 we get 4137.59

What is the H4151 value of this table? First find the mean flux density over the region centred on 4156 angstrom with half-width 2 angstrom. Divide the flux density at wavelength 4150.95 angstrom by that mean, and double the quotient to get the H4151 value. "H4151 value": 2.2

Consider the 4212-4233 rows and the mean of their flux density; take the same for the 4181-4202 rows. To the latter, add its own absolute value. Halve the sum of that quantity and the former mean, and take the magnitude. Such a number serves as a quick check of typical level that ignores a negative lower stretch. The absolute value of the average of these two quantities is 53.4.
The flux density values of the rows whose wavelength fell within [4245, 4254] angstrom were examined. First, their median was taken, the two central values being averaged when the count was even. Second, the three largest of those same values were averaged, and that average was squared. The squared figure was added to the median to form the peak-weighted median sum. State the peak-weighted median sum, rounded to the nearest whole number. 1418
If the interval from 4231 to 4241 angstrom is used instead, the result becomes 1375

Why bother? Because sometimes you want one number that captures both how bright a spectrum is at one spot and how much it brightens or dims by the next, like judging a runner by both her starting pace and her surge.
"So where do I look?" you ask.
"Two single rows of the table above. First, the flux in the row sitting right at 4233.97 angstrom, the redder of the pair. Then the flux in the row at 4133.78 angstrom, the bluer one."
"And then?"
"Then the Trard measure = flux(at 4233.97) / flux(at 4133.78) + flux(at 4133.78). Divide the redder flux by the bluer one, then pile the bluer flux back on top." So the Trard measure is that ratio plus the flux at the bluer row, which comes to 36.2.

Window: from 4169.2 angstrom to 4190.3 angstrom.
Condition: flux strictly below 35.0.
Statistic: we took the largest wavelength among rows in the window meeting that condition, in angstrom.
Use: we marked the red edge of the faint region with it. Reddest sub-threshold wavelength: 4175.88 angstrom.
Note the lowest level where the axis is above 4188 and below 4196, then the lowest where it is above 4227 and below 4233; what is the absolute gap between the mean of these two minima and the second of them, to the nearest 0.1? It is 2.1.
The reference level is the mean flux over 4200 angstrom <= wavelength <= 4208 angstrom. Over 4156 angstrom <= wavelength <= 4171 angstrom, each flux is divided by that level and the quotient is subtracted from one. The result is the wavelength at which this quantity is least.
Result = 4164.36 angstrom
